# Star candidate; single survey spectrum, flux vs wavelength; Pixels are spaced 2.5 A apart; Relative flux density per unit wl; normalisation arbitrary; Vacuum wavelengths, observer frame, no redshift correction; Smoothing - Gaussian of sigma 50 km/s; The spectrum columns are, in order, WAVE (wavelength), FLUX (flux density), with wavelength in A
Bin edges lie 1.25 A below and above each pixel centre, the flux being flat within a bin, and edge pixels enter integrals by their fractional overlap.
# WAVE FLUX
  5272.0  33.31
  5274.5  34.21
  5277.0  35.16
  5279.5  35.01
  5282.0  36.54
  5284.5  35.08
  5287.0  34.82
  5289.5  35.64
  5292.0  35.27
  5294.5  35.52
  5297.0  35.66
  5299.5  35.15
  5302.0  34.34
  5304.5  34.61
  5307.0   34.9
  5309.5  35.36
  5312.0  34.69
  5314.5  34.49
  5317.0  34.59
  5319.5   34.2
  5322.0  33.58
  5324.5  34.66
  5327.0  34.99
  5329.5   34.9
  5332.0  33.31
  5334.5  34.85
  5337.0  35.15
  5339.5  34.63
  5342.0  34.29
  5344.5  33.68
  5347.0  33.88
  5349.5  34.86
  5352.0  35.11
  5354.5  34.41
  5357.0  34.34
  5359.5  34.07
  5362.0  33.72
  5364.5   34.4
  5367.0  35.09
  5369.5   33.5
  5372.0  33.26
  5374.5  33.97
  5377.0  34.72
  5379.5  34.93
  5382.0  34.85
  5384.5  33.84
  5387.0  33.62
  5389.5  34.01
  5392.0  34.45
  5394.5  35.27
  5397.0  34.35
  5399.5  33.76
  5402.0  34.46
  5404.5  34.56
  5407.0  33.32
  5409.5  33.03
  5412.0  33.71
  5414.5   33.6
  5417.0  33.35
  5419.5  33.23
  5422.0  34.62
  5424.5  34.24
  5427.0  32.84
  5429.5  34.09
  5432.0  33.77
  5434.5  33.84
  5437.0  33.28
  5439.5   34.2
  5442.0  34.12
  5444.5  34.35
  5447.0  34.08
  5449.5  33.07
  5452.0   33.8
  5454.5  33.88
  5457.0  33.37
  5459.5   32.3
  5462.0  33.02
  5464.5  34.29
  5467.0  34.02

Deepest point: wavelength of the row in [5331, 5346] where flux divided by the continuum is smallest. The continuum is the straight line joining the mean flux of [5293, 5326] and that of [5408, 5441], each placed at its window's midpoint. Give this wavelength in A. 5332.0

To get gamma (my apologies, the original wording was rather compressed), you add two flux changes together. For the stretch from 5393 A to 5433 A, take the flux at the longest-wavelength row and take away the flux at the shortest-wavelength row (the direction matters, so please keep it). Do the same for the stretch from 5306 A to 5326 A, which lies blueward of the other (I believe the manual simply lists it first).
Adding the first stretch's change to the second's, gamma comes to -1.7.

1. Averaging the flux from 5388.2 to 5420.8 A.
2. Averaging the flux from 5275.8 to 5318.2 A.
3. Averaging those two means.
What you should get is 34.5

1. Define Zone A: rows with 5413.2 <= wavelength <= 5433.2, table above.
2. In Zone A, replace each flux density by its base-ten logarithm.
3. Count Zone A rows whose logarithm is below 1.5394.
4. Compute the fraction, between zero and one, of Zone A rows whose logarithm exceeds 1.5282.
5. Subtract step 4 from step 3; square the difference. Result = 56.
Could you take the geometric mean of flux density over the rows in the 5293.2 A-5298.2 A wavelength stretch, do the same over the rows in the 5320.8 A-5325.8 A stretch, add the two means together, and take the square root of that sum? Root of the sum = 8.35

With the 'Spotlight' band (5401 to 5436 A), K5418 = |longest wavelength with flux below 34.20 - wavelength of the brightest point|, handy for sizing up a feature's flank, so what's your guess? 12.5 A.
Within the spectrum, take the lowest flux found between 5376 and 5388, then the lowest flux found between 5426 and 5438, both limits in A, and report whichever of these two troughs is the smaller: 32.8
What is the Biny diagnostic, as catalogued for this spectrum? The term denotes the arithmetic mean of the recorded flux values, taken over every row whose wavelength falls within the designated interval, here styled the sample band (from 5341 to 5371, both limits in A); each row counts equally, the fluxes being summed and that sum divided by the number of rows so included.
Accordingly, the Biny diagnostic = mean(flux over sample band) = 34.3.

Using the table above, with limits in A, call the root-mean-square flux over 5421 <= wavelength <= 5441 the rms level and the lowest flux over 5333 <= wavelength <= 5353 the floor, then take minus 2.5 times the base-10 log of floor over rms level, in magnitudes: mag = 0.006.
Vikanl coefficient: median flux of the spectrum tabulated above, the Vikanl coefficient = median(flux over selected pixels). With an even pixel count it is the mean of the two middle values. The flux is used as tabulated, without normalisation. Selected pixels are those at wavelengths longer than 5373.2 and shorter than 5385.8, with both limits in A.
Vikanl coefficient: 34.7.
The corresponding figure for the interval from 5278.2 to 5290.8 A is 35.1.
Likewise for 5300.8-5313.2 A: 34.7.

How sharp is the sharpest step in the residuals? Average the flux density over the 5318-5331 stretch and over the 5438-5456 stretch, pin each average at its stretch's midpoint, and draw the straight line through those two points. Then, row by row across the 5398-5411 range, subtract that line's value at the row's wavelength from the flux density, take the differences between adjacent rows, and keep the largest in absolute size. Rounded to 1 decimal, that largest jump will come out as 1.2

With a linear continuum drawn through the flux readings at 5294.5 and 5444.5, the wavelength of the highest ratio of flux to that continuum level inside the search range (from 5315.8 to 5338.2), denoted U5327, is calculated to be 5337.0 A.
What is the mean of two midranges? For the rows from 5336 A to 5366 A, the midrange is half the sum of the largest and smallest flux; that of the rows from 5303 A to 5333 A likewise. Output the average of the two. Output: 34.4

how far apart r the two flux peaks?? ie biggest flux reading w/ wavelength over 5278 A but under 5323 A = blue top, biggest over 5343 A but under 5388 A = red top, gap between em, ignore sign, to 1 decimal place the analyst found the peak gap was 1.4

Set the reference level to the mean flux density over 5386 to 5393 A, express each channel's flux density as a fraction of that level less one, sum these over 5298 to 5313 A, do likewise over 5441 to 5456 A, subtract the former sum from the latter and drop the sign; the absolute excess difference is 0.17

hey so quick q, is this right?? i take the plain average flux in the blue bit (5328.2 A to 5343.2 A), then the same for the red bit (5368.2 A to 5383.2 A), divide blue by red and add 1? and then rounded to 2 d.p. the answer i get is 2.01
